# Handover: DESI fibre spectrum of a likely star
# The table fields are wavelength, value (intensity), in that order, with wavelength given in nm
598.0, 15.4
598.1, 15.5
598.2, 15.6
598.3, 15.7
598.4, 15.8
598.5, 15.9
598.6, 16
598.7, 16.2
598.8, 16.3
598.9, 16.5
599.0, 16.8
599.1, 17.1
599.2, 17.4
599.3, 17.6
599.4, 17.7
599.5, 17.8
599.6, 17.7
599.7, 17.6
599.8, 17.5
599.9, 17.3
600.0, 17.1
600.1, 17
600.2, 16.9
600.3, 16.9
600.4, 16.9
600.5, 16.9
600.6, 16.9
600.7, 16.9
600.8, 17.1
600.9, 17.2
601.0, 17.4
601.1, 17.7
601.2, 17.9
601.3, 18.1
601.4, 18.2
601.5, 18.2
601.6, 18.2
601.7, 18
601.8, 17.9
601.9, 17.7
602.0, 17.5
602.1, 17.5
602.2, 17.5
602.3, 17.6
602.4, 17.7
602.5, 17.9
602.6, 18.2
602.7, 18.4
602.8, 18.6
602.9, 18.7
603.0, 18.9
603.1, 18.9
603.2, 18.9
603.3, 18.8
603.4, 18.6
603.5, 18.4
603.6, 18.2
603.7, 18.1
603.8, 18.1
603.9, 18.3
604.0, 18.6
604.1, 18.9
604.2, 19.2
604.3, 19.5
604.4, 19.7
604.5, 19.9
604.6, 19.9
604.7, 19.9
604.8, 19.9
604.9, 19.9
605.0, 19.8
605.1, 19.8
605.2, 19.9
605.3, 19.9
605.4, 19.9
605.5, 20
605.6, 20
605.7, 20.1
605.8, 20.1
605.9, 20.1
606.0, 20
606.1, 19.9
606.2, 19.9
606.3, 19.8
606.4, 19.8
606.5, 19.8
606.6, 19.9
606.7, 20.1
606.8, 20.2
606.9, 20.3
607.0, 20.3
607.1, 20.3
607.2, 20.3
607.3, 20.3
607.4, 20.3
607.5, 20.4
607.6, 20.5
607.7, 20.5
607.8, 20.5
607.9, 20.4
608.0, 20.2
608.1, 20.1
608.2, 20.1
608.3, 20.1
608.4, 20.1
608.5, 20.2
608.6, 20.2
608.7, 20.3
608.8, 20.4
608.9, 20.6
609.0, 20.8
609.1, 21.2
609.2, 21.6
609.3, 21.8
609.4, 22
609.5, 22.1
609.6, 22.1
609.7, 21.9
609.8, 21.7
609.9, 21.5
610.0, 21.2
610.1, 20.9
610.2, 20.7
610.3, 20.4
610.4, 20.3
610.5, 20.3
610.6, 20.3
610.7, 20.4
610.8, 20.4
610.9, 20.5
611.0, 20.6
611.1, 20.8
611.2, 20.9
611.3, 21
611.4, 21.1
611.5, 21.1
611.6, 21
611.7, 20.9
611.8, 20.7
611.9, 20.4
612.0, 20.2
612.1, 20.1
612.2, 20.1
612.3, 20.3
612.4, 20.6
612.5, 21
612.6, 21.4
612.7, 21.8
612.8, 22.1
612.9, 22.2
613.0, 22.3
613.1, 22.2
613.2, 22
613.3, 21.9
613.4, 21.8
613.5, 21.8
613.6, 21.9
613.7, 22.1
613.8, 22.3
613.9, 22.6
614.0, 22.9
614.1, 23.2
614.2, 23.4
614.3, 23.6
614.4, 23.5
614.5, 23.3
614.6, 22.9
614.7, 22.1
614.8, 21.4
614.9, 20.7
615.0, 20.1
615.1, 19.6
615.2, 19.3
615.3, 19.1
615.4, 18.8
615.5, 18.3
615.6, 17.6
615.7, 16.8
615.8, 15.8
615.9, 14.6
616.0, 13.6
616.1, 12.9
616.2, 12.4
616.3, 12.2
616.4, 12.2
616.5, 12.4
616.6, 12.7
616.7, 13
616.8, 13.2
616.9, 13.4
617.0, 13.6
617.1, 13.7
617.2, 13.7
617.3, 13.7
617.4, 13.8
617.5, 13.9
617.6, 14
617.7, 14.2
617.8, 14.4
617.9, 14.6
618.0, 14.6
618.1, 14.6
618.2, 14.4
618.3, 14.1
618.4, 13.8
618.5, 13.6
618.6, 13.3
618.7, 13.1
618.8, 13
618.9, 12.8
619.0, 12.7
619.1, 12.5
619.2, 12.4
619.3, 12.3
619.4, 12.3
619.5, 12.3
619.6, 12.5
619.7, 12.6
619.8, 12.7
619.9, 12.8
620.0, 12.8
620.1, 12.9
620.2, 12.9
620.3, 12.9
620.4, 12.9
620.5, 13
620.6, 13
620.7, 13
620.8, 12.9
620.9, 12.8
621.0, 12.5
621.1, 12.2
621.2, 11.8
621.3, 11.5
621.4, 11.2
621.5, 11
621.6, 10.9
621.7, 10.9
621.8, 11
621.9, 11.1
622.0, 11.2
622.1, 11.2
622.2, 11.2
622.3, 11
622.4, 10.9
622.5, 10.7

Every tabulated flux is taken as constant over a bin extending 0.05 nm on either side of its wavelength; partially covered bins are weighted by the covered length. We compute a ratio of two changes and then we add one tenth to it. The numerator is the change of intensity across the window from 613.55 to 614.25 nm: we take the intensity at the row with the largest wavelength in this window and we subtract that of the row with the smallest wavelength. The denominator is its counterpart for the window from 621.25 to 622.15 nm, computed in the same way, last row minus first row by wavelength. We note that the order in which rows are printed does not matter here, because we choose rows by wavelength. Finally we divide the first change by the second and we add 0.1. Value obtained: -4.9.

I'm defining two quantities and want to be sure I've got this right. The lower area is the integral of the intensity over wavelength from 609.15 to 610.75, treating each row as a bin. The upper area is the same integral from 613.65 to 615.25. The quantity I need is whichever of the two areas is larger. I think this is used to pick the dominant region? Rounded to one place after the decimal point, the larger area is 35.3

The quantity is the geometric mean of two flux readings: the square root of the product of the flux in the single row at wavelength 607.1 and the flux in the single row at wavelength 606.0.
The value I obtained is 20.1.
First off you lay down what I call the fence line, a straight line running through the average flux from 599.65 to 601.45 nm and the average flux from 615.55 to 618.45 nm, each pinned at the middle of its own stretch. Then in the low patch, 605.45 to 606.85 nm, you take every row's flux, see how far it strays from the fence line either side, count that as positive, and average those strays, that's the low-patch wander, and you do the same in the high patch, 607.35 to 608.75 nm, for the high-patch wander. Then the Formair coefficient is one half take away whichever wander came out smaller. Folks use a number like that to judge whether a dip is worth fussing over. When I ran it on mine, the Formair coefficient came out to -3.3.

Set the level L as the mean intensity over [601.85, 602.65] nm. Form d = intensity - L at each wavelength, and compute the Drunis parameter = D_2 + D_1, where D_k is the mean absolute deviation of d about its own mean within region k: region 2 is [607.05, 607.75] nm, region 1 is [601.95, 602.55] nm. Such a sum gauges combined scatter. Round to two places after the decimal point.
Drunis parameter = 0.20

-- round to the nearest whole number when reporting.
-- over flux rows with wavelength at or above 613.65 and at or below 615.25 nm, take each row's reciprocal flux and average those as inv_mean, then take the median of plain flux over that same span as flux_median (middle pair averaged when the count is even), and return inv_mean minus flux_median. -22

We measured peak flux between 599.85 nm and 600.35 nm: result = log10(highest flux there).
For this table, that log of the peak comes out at 1.24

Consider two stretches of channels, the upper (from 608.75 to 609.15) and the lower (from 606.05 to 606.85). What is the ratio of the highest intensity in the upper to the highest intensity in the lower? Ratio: 1.0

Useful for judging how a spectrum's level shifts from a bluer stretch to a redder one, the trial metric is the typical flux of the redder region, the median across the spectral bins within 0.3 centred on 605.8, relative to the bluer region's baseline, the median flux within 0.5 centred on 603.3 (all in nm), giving 1.07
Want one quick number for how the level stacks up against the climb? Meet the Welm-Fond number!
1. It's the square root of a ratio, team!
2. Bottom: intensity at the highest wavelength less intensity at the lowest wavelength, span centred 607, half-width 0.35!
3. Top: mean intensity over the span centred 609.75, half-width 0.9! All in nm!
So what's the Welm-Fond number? 10.3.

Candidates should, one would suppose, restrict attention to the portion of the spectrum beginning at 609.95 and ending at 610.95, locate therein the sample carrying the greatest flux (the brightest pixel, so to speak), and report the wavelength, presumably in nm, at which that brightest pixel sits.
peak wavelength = 610.0 nm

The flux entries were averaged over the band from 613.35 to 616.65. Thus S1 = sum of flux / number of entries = 19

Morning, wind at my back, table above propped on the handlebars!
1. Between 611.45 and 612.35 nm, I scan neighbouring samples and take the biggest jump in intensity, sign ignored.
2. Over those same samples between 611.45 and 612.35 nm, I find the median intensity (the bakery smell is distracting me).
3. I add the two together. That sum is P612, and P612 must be 20.70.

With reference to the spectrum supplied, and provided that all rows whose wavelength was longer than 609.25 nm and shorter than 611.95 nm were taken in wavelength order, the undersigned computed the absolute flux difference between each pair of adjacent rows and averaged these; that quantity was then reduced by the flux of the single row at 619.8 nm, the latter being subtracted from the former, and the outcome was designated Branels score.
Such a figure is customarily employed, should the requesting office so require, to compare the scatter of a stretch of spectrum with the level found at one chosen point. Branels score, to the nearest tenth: -12.6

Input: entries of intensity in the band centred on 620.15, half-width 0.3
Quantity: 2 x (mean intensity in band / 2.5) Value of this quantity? 10.3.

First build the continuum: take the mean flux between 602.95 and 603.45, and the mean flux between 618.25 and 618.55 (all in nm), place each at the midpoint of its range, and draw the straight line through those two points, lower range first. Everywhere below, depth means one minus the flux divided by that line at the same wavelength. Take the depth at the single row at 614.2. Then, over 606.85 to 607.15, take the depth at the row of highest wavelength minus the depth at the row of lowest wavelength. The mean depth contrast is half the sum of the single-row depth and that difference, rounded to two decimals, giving -0.27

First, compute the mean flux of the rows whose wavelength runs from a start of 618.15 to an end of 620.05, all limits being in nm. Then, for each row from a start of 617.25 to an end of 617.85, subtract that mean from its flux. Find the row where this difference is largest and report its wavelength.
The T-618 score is 617.8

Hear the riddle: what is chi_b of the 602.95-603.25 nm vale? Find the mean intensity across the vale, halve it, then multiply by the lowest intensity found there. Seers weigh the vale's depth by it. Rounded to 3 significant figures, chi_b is 179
